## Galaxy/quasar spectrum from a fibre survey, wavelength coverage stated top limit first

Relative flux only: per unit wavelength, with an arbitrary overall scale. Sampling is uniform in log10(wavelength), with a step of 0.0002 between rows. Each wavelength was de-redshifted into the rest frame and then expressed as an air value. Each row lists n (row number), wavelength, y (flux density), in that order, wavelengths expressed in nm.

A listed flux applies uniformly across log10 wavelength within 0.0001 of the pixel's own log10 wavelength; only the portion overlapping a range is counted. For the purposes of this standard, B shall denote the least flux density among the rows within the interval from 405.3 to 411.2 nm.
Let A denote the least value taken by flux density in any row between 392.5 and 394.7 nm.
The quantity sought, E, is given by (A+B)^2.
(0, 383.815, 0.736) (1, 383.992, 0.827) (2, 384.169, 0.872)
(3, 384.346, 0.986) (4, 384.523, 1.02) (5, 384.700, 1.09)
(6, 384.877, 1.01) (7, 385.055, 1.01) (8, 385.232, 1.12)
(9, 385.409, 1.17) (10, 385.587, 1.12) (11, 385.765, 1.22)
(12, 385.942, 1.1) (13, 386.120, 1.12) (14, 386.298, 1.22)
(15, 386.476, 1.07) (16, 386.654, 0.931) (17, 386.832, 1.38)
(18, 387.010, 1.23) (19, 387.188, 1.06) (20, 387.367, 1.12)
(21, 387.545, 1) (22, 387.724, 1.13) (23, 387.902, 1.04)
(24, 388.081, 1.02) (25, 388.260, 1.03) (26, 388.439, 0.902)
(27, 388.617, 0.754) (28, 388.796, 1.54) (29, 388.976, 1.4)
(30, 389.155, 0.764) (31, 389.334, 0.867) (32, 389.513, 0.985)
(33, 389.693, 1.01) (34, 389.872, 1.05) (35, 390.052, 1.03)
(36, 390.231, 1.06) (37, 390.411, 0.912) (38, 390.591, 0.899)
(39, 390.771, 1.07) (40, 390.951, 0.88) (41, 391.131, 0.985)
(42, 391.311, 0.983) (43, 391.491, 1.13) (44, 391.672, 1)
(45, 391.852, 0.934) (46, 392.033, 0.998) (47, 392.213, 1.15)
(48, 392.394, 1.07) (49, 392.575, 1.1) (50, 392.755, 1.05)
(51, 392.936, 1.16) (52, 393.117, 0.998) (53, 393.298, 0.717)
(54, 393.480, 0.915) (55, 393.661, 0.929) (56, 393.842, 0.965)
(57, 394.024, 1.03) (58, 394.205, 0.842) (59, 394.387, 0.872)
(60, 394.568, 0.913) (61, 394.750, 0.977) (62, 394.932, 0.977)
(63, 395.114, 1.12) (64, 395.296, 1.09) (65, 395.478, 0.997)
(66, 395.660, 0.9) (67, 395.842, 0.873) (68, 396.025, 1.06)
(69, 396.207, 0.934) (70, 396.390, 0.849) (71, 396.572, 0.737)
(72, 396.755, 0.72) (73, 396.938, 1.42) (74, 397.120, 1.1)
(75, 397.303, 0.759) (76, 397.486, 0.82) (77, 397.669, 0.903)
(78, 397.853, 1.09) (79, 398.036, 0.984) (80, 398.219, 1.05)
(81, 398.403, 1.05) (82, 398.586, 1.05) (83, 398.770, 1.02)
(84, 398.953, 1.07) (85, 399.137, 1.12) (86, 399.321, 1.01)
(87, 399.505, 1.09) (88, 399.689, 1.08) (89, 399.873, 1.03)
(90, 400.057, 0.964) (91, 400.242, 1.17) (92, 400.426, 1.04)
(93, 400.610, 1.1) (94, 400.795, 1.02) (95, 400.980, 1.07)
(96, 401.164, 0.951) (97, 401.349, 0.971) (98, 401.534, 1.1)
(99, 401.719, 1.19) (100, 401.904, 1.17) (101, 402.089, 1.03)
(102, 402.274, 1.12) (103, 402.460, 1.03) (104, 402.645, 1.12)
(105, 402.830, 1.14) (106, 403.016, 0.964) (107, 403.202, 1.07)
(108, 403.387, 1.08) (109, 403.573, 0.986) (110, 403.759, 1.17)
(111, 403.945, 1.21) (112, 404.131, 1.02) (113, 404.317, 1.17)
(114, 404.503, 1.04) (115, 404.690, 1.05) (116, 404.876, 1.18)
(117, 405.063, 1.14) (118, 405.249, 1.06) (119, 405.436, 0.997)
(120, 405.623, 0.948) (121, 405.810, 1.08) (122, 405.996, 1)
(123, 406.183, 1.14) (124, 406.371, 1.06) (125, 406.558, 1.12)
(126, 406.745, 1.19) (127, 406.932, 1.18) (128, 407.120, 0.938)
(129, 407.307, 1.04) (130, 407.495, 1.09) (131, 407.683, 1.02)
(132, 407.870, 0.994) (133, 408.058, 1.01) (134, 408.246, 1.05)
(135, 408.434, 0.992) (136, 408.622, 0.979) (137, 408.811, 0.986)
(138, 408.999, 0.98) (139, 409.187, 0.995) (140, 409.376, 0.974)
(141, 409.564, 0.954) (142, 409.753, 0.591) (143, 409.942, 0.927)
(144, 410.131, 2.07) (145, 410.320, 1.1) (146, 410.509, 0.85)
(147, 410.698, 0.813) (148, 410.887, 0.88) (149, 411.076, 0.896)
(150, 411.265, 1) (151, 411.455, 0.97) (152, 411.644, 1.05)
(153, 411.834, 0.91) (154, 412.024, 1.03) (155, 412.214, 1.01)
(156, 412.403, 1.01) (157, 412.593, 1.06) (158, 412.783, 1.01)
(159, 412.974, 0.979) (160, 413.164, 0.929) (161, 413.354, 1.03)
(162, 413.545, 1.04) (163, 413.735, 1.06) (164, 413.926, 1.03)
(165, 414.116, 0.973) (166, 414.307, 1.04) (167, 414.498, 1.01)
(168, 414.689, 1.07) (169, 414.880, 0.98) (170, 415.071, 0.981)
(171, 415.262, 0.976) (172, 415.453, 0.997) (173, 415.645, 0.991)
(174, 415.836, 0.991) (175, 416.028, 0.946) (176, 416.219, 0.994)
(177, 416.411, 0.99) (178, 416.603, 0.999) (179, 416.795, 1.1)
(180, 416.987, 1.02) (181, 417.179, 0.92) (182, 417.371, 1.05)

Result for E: 1.7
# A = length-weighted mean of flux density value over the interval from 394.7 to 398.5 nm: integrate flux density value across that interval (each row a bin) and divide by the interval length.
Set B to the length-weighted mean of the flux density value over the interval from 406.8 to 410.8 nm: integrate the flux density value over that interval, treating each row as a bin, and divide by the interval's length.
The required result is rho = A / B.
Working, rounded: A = 0.97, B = 1.027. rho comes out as 0.95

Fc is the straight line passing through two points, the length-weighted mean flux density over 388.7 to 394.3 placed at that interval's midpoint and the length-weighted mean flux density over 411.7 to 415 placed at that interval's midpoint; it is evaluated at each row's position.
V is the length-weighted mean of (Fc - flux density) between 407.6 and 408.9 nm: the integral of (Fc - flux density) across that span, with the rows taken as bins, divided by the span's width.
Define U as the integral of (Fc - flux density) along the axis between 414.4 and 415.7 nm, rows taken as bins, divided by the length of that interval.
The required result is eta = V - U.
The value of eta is 0.00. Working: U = 0.009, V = 0.006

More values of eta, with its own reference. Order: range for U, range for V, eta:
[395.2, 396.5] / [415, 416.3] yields -0.03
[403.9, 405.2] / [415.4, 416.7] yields 0.12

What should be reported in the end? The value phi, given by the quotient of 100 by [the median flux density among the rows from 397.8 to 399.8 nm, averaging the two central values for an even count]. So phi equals 95.2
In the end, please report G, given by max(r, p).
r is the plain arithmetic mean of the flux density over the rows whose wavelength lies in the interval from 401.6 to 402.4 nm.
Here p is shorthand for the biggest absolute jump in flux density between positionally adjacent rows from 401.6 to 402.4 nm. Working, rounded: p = 0.14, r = 1.13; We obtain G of 1.13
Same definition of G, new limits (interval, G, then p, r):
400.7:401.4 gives 1.00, 0.12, 1.00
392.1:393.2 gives 1.09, 0.16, 1.09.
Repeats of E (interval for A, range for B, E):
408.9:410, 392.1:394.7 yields 1.7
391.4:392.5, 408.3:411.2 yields 2.3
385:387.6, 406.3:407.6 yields 3.5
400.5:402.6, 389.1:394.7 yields 2.8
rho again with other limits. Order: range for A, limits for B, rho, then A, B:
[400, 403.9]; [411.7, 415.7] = 1.07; 1.07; 1.006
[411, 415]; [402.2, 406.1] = 0.93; 1.00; 1.075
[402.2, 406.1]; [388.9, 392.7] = 1.06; 1.07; 1.012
